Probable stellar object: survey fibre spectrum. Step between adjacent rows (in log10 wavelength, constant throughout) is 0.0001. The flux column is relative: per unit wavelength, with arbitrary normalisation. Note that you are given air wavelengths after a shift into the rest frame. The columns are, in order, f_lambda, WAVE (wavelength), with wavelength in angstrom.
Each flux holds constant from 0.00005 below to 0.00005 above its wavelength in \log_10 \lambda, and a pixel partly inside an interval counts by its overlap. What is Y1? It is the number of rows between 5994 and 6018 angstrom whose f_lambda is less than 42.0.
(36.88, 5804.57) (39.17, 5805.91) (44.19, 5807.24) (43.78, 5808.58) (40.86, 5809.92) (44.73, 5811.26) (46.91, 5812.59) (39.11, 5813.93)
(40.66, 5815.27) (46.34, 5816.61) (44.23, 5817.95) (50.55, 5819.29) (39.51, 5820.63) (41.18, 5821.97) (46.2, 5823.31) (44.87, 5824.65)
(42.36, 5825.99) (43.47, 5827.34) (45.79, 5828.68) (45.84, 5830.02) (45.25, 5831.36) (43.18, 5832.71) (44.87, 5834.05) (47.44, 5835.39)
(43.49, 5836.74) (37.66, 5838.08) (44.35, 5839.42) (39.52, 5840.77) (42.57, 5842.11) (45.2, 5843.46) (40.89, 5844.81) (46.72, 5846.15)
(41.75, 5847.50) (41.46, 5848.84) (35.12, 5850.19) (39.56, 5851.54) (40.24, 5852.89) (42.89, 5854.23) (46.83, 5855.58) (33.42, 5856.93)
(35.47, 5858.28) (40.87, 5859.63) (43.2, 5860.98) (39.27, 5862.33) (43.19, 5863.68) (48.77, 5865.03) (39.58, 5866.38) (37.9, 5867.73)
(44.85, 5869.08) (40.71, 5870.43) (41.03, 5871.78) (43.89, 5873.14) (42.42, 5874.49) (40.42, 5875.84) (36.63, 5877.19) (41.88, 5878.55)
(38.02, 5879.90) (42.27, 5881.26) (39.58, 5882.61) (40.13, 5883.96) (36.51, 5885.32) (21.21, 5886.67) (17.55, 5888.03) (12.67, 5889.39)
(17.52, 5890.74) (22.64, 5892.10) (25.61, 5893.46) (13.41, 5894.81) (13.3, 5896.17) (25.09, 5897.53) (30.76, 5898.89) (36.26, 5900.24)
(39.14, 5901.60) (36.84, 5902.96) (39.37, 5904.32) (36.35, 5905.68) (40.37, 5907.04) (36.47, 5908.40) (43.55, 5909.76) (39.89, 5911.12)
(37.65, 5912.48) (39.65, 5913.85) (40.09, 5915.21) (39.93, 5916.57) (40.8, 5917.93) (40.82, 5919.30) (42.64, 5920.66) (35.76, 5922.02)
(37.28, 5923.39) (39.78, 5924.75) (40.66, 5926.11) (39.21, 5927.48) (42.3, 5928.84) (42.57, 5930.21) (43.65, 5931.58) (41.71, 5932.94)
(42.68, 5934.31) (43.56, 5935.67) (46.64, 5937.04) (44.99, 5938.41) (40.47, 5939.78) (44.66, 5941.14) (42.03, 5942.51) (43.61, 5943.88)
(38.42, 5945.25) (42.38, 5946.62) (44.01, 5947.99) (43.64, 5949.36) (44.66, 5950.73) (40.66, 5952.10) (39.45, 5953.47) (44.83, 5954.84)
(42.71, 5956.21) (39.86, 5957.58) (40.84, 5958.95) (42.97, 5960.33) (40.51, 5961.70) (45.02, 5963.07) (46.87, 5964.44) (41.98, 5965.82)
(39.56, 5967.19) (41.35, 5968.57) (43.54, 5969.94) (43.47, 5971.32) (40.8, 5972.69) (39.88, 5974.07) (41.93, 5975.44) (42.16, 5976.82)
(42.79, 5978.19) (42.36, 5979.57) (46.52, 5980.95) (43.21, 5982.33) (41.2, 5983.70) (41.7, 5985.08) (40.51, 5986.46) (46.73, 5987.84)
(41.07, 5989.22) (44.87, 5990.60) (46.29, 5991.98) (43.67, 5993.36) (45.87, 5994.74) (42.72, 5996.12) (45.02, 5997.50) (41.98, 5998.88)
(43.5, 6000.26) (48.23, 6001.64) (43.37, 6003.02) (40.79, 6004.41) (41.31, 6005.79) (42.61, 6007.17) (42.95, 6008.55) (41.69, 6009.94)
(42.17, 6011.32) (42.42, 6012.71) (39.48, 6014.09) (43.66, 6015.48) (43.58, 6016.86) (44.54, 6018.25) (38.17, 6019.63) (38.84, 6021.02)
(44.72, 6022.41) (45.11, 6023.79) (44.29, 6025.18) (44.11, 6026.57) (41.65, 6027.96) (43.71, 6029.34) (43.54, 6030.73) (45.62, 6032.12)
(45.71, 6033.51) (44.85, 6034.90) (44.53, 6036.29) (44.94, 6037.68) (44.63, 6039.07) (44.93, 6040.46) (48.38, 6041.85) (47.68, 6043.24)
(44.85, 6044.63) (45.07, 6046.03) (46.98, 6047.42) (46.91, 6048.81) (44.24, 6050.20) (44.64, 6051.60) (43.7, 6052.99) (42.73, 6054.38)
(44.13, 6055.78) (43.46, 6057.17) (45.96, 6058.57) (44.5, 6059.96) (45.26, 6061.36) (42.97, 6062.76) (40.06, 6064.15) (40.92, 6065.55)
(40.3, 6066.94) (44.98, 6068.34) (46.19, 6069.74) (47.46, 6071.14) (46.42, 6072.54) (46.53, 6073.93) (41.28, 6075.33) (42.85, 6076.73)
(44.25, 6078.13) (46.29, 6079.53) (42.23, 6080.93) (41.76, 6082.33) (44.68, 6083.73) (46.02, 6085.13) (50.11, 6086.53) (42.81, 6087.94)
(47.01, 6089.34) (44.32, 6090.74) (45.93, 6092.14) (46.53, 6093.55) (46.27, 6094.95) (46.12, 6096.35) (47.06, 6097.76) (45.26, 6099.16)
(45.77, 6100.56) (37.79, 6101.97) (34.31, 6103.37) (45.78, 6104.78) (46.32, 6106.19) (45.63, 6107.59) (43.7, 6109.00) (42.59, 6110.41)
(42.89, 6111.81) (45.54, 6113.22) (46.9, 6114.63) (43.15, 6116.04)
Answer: 5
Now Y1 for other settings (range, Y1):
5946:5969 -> 8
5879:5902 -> 16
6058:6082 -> 4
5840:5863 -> 11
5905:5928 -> 15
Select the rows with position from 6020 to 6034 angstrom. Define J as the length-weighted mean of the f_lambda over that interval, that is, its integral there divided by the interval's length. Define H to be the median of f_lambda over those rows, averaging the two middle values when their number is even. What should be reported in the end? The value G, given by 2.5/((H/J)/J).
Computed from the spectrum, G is 107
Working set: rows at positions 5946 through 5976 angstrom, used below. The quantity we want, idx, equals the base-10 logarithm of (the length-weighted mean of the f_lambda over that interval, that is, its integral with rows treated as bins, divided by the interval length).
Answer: 1.63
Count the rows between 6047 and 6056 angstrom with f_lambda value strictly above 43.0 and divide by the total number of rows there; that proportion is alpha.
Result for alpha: 0.86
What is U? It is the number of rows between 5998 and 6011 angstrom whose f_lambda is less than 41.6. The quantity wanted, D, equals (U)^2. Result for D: 4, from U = 2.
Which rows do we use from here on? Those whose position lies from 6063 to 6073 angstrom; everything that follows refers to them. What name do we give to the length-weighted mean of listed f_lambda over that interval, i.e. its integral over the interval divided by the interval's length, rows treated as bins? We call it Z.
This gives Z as 43.7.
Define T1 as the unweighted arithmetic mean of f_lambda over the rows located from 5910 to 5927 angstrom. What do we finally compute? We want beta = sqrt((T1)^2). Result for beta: 40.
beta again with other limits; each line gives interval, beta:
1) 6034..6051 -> 46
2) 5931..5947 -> 43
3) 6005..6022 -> 42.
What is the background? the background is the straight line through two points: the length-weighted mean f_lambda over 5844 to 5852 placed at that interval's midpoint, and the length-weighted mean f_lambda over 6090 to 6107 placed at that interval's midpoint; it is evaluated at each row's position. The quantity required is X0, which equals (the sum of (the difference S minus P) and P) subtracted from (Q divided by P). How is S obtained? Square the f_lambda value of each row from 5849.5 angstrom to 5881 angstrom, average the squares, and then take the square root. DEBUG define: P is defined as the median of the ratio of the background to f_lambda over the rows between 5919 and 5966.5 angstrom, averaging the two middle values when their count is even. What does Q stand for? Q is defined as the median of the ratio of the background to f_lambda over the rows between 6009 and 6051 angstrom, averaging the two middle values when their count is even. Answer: -39.9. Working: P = 0.99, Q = 0.98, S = 40.9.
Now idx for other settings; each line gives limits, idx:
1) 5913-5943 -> 1.62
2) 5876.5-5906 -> 1.48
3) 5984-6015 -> 1.63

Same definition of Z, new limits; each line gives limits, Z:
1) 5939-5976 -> 42.2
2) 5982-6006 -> 43.5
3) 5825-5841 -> 43.7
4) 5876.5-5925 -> 33.8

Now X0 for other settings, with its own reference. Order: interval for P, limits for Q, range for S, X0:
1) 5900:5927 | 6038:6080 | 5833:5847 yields -42.4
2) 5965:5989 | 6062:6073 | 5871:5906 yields -32.6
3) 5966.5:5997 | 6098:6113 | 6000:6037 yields -42.2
